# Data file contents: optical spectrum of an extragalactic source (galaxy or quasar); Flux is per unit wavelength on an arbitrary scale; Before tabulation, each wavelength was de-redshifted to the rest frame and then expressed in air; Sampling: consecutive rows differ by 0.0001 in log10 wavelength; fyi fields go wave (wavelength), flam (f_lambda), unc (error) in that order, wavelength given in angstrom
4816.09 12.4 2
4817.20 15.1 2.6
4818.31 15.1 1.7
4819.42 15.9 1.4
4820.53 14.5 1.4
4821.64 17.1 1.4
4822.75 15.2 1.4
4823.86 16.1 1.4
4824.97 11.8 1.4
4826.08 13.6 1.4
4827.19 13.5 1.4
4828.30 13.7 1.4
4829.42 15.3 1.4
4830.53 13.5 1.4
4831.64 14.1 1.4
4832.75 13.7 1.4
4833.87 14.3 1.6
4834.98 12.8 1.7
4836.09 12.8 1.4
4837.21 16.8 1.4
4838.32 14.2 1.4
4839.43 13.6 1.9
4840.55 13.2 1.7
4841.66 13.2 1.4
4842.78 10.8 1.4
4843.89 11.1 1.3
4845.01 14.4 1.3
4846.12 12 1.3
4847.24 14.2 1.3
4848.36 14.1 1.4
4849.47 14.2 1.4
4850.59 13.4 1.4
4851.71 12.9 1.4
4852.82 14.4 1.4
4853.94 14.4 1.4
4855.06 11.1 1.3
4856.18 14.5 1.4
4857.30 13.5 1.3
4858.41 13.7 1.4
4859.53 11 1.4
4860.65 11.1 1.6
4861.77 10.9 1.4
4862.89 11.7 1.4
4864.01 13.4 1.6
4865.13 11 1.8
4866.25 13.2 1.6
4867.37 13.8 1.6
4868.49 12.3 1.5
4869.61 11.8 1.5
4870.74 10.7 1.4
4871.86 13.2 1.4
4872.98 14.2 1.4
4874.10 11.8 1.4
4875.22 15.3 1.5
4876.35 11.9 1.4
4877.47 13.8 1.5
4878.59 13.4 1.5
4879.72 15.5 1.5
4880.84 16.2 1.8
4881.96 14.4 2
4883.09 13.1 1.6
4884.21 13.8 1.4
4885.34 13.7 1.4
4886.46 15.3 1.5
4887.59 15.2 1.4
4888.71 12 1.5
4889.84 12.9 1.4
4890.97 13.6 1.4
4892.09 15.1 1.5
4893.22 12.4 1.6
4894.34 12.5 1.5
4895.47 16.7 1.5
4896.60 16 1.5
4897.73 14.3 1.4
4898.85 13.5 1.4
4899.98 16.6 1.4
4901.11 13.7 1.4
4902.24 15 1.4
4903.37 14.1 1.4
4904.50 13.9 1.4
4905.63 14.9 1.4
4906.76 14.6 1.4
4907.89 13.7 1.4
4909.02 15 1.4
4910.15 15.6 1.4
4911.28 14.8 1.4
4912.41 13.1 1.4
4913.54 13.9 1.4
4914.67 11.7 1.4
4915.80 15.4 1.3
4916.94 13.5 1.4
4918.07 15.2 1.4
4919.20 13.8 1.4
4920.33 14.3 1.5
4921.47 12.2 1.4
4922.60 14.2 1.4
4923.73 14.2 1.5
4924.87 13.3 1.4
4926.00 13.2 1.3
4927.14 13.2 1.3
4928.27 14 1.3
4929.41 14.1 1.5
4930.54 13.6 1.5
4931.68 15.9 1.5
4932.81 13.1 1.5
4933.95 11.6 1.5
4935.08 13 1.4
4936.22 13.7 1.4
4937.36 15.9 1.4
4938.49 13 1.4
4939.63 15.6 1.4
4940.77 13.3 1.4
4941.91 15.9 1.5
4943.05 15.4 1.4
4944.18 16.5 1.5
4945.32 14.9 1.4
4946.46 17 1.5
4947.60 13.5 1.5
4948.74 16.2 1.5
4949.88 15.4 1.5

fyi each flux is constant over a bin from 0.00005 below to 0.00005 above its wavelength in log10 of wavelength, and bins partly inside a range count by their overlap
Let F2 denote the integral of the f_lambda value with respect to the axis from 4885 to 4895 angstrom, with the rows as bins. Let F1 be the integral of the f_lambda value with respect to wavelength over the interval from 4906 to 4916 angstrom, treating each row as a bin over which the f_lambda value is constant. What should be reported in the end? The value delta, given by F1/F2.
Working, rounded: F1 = 142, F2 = 137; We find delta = 1.04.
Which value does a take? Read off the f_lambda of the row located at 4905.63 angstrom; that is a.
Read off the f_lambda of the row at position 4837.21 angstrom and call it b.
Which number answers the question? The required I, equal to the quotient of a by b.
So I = 0.89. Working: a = 14.9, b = 16.8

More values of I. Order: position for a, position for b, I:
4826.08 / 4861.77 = 1.25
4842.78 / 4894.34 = 0.86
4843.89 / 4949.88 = 0.72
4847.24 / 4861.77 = 1.30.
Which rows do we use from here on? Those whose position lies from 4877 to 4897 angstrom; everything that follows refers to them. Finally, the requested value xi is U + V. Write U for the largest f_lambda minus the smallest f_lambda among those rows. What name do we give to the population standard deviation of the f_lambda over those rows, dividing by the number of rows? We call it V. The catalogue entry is 6.1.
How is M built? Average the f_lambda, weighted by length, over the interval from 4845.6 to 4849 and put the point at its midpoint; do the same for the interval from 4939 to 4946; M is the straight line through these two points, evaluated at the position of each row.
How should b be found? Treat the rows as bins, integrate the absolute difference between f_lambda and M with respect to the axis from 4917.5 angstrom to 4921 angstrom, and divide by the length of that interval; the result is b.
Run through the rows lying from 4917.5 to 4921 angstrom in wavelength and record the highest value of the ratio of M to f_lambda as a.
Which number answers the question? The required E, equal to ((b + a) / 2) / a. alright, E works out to 0.83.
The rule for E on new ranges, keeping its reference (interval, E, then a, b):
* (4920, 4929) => 1.06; 1.22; 1.36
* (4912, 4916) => 1.14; 1.26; 1.60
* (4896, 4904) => 0.94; 1.07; 0.93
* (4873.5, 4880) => 1.05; 1.18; 1.31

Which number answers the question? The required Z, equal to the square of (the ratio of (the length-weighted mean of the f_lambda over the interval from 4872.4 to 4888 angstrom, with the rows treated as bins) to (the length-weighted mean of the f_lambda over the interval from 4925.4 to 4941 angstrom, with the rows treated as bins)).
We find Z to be 1.04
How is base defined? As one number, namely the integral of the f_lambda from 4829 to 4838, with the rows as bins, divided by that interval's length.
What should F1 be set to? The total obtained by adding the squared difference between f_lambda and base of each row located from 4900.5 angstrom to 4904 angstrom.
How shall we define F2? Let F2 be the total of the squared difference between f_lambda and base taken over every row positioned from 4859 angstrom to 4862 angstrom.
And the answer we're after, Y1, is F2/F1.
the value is 32.3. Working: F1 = 0.9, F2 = 30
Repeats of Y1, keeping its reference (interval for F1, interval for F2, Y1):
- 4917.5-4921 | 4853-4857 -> 7.7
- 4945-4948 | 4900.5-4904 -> 0.1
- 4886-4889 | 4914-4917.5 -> 1.1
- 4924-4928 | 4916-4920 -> 0.6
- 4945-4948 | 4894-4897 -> 1.4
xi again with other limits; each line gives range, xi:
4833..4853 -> 7.3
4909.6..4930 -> 4.9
